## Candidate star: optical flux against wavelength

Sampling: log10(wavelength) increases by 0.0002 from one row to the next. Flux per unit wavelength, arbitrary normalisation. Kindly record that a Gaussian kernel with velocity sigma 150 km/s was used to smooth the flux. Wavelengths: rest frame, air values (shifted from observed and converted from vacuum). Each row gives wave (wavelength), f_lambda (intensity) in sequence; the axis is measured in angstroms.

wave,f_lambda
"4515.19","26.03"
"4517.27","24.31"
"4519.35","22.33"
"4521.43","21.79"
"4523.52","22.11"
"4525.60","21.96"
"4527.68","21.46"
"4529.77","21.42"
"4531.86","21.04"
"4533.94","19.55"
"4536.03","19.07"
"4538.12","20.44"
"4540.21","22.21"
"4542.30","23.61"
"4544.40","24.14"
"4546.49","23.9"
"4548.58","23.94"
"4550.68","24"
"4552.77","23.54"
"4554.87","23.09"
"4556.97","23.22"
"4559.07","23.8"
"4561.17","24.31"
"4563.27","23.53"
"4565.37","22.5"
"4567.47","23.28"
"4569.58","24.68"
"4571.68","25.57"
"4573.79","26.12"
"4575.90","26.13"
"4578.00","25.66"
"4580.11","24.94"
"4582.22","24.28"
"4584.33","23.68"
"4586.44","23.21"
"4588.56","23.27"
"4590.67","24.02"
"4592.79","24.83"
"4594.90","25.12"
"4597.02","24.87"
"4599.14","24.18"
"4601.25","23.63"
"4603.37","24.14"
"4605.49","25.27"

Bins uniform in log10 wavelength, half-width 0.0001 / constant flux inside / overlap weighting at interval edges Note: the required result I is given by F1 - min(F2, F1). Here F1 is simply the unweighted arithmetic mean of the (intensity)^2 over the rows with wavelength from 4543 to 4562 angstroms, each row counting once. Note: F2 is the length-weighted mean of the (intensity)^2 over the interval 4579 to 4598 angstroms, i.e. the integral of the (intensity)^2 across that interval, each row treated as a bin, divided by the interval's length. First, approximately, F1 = 565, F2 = 588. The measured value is 0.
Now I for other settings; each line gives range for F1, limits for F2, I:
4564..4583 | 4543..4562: 52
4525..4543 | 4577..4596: 0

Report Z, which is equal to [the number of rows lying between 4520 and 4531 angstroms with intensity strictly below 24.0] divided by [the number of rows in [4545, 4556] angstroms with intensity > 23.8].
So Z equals 1.7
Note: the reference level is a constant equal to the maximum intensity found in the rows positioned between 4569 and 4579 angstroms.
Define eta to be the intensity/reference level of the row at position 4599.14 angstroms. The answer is 0.93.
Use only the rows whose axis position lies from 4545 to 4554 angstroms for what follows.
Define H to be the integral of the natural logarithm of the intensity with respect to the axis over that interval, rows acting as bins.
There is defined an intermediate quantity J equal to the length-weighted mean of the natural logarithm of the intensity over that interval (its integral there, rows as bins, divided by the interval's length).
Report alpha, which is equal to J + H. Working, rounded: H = 28.6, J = 3.17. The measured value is 31.7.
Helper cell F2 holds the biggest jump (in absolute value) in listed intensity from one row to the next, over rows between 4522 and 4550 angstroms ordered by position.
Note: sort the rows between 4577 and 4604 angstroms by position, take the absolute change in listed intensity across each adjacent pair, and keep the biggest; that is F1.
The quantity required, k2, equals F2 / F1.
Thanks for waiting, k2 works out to 2.2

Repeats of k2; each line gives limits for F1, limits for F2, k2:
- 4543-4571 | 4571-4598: 0.6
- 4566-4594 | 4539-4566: 1.0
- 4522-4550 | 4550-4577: 0.8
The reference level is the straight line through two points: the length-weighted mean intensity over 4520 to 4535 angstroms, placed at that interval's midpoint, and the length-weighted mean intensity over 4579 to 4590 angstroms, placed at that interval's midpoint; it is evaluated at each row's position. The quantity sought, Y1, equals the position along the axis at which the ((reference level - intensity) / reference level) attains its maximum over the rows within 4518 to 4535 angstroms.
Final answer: 4533.94 angstroms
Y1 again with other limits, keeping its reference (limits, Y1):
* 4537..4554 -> 4538.12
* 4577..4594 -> 4588.56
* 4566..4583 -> 4567.47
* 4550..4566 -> 4565.37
